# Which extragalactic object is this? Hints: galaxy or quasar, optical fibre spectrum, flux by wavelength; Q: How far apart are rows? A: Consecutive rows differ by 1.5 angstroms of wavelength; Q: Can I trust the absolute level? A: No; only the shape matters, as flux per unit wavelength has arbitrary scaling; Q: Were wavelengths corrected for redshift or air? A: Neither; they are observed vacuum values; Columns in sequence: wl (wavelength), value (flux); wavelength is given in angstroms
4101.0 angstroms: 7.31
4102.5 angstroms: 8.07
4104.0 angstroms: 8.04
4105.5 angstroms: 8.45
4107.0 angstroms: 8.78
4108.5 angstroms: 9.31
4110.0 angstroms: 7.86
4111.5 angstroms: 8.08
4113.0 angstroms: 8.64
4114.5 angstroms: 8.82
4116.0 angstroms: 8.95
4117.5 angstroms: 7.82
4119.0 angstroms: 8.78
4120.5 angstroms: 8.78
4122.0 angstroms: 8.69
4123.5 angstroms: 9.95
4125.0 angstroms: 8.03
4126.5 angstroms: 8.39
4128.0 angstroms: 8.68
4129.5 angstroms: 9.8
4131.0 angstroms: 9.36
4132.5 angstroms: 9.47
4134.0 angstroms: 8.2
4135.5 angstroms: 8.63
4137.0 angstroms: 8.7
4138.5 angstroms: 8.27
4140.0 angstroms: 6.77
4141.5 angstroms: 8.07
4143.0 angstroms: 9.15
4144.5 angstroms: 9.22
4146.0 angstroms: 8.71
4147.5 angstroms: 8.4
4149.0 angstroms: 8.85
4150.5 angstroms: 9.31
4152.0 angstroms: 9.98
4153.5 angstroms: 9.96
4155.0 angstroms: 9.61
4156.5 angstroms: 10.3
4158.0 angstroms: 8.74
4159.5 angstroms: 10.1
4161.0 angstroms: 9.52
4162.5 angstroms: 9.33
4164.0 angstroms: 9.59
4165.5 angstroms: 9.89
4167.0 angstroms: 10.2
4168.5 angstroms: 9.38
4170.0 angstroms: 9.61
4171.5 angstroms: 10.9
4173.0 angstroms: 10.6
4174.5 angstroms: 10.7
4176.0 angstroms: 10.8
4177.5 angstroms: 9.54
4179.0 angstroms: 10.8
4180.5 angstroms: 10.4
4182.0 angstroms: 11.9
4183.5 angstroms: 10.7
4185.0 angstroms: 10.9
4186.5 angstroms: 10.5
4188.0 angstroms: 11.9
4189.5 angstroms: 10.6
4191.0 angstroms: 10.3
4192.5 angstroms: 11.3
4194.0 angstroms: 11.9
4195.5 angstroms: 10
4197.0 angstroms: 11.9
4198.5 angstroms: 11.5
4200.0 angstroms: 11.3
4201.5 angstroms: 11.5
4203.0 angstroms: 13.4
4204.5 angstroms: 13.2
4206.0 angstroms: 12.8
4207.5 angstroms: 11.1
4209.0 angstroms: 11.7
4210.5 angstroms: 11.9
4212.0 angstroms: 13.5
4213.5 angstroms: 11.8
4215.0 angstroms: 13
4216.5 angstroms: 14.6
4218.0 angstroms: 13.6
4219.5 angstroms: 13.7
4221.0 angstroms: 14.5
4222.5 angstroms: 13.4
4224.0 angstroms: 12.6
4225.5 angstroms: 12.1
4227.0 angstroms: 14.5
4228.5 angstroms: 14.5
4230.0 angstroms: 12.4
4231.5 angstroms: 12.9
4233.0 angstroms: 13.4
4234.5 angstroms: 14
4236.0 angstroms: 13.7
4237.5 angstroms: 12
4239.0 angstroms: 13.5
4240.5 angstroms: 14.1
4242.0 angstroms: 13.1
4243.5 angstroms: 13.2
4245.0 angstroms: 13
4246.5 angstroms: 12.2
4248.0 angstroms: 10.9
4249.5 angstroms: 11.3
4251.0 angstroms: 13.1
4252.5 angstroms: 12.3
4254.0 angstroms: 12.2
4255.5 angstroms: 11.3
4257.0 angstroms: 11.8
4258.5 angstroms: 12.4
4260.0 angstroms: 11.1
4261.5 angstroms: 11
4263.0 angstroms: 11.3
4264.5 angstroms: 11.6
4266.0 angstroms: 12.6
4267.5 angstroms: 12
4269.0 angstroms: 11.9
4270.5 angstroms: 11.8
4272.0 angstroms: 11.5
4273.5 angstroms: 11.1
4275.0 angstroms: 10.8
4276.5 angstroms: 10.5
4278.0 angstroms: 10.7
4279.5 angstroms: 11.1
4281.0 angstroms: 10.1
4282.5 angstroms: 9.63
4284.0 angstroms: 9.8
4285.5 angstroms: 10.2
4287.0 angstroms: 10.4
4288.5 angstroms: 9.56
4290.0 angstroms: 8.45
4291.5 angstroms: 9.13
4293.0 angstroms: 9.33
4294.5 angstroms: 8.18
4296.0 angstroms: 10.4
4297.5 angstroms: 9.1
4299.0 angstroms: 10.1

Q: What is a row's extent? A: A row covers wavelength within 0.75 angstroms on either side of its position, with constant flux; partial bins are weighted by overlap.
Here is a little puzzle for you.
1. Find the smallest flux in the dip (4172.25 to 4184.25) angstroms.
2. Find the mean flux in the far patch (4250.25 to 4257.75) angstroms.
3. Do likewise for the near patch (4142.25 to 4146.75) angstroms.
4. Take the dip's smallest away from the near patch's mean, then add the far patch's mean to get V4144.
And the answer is 11.6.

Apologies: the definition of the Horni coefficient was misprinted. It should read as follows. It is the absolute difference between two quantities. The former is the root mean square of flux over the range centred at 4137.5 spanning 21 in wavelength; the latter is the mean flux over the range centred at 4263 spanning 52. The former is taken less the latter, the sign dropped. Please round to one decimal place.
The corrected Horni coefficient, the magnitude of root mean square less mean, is 2.9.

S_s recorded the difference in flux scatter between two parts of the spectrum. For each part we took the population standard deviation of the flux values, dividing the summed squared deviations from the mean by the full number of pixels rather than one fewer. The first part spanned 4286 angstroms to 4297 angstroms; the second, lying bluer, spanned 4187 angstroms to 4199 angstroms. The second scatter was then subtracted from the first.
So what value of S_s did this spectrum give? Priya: 0.1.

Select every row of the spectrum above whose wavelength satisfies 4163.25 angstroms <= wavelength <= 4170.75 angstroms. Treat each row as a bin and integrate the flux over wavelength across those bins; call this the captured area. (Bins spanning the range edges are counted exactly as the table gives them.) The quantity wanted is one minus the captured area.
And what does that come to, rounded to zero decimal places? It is -72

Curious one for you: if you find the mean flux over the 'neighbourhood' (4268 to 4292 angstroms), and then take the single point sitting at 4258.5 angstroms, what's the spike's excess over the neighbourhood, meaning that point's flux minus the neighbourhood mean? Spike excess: 2.0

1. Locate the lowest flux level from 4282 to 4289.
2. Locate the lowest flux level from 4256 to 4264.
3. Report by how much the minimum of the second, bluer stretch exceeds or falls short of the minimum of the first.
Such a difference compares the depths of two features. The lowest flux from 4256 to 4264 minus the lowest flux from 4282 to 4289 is 1.4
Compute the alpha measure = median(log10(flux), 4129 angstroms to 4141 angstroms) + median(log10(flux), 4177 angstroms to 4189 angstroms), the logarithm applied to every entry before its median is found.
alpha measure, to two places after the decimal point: 1.97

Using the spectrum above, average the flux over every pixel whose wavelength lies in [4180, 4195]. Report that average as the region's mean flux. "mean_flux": 11.0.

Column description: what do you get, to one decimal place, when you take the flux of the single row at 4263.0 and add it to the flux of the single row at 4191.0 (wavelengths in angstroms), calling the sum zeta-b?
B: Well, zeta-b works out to 21.6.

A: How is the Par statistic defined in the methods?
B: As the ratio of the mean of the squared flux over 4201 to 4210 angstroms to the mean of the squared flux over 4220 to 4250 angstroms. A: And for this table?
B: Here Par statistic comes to 0.88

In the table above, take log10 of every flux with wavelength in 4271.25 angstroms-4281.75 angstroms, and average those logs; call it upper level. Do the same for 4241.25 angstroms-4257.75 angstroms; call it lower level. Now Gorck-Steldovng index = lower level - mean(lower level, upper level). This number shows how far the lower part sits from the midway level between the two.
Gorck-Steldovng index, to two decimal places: 0.03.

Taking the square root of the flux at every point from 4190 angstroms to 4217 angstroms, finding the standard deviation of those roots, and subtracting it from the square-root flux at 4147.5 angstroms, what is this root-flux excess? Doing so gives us 2.73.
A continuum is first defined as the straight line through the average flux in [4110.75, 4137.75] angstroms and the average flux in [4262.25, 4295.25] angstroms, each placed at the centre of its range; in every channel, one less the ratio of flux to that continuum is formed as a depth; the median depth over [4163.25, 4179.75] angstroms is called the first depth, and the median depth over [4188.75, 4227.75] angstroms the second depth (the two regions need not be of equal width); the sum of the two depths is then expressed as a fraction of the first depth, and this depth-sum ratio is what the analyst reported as 3.4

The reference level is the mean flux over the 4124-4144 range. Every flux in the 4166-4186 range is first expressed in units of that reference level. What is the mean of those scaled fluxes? 1.22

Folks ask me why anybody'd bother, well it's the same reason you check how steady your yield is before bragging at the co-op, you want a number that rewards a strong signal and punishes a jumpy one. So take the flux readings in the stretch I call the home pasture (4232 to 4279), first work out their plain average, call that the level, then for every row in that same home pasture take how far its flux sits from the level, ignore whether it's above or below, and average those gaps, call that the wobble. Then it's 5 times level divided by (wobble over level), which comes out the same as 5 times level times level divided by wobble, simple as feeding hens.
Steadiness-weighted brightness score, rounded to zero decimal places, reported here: 857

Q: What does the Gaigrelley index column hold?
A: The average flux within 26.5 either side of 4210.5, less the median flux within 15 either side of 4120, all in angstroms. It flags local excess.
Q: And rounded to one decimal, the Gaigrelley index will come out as 3.7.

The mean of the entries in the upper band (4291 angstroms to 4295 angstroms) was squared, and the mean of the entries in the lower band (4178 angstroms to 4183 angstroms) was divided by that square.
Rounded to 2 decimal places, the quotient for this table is 0.14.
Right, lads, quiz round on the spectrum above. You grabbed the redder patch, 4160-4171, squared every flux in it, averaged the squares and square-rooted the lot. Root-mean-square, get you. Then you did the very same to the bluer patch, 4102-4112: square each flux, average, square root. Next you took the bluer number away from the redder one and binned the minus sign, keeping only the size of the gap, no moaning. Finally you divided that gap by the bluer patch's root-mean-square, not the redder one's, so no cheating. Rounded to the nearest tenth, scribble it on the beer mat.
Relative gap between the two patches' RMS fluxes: 0.2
